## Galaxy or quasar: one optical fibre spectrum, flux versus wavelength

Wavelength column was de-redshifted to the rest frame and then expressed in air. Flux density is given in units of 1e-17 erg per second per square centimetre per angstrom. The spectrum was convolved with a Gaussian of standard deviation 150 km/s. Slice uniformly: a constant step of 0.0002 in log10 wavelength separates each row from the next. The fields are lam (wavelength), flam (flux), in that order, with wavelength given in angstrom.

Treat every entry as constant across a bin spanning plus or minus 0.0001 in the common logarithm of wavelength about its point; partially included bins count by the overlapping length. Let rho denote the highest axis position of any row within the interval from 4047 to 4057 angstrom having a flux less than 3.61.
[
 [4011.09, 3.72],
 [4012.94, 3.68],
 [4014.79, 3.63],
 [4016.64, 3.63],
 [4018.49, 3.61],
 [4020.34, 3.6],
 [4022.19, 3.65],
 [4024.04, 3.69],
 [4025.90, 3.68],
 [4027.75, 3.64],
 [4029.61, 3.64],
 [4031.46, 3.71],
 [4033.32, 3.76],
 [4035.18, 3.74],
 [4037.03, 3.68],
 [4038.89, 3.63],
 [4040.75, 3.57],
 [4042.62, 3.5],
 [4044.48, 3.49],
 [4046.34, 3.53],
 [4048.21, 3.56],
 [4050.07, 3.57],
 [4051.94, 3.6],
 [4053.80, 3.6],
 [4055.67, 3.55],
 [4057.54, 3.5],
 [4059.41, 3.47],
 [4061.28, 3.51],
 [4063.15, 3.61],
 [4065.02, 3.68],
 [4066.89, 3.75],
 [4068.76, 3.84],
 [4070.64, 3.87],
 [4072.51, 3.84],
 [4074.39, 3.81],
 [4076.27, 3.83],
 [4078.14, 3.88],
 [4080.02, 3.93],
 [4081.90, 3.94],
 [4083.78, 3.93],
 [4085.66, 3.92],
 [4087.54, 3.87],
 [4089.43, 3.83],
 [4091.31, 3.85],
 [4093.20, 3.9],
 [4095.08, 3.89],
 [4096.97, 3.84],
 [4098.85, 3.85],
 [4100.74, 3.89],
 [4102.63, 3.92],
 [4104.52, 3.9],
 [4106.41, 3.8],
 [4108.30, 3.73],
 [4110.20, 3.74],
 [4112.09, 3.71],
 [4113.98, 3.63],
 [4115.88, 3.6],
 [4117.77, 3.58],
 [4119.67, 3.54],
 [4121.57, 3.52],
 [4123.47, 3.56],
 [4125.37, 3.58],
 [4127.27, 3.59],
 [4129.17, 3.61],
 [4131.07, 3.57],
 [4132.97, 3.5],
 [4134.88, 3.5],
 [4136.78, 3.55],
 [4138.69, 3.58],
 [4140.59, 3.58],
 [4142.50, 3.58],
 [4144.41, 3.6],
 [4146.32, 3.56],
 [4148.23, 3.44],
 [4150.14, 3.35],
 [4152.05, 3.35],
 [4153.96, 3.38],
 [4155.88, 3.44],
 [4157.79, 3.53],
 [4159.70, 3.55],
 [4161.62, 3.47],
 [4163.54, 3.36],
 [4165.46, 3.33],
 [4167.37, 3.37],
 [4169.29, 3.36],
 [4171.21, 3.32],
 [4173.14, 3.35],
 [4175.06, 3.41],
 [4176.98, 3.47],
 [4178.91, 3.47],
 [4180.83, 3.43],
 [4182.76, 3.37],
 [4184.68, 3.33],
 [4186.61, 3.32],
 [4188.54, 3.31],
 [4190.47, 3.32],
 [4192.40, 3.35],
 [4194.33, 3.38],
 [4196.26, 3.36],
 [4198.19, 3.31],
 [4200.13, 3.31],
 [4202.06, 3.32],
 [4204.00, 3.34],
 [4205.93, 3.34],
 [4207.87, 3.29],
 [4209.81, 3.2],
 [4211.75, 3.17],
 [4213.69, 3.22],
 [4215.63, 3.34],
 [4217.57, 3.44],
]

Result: 4055.67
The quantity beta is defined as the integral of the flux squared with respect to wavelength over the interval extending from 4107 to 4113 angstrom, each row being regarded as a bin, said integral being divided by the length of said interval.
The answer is 13.9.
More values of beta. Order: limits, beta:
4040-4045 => 12.4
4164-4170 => 11.3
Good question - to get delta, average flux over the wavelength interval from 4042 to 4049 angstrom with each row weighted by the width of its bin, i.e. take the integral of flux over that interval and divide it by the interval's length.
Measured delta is 3.52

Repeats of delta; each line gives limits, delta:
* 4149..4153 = 3.36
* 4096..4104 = 3.88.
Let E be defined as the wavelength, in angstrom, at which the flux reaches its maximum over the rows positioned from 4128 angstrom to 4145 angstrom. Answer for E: 4129.17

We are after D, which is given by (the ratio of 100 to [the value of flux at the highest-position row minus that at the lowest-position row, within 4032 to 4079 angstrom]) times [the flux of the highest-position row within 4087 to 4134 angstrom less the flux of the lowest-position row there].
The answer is -308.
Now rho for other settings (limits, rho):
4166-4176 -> 4175.06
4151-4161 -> 4159.70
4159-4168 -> 4167.37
